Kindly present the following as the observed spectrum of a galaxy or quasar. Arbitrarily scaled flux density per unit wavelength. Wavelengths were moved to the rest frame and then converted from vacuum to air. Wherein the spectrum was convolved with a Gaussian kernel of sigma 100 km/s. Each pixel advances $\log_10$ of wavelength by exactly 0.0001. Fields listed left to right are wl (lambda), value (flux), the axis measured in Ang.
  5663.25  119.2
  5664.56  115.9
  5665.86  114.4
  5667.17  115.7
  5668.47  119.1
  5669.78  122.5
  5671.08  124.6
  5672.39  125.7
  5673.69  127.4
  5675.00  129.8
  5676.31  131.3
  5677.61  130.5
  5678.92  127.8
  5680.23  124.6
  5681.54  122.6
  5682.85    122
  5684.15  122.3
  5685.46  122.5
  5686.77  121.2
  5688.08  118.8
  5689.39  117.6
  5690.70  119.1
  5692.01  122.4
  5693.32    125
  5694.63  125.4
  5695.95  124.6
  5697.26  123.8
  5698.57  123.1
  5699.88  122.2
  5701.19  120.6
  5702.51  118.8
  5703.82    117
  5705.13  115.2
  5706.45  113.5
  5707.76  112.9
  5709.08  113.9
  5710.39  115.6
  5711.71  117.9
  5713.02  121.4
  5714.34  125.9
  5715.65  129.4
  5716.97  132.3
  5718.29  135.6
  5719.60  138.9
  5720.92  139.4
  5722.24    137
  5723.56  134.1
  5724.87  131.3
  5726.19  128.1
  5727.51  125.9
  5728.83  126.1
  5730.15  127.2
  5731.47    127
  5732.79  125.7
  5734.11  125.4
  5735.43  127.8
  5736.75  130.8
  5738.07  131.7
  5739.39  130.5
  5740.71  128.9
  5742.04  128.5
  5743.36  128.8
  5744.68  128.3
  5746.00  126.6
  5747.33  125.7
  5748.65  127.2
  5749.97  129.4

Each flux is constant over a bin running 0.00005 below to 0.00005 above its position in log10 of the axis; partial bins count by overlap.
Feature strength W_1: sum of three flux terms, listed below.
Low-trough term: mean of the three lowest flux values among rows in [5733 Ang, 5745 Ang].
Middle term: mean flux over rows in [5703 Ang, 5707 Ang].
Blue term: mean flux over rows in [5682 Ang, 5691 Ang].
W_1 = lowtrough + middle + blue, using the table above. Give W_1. 363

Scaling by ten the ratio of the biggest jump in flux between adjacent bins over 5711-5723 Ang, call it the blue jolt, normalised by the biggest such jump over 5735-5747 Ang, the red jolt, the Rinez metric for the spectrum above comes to 15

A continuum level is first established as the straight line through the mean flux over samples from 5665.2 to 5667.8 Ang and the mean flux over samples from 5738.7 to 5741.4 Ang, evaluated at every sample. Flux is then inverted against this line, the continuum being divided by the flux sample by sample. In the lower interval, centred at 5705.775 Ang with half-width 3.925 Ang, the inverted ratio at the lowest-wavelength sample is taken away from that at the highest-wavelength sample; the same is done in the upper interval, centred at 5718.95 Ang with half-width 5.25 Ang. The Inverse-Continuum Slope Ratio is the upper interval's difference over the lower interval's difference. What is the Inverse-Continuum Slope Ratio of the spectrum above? -0.8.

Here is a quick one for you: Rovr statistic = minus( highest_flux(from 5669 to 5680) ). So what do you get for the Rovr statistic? -131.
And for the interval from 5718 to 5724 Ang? -139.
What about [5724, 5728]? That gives -131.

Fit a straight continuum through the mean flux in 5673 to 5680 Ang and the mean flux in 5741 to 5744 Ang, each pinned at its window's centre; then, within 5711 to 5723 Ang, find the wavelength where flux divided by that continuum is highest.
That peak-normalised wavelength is 5720.92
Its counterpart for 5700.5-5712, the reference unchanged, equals 5701.19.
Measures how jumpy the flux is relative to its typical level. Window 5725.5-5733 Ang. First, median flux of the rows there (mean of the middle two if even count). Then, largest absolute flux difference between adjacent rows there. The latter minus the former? -124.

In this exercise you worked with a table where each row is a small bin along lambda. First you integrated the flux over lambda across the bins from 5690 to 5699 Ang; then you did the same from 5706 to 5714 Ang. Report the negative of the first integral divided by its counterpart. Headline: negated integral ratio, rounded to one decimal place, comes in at -1.2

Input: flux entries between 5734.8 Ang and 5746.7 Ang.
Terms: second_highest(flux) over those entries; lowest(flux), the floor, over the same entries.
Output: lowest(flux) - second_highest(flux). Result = -4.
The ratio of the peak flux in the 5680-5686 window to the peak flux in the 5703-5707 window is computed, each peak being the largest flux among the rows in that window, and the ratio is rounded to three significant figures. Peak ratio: 1.06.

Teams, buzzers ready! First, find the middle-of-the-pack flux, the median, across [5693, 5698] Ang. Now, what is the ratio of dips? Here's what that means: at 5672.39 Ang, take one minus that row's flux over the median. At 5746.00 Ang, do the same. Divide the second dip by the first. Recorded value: 2.0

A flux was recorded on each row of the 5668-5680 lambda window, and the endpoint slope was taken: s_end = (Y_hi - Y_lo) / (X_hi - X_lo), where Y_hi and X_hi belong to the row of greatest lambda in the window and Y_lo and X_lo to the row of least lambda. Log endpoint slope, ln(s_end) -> -0.2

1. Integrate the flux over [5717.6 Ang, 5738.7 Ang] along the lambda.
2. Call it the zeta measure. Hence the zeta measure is 2759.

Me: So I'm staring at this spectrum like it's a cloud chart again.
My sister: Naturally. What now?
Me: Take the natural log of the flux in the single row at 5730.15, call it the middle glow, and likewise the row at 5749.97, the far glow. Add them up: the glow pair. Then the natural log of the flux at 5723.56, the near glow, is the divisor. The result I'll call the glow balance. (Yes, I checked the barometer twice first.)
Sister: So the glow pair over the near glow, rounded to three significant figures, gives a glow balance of 1.98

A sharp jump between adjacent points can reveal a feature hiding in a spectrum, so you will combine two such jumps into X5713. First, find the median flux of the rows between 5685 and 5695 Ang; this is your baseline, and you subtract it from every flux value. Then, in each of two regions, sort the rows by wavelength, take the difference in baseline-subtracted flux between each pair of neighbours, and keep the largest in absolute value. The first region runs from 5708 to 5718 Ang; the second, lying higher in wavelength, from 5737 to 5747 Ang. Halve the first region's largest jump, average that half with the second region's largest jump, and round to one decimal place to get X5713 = 2.0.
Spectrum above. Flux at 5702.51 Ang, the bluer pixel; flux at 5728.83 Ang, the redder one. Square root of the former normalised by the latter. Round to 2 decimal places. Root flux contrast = 0.97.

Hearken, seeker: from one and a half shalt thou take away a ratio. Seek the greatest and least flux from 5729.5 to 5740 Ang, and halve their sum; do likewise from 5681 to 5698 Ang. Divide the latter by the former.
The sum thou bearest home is 0.55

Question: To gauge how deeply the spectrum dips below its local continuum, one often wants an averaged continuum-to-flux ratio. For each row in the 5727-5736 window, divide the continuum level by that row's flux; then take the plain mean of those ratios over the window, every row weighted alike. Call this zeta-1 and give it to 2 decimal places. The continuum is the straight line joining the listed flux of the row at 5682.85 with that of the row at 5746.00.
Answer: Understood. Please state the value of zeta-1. 0.99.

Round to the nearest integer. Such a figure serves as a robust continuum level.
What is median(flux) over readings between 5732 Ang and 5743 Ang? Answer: 129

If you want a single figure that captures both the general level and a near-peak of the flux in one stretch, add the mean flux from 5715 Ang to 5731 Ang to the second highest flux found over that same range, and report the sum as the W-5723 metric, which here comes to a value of 271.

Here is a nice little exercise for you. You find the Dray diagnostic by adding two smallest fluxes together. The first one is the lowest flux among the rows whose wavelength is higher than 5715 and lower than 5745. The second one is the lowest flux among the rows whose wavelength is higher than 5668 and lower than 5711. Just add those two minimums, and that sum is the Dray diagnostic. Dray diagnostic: 238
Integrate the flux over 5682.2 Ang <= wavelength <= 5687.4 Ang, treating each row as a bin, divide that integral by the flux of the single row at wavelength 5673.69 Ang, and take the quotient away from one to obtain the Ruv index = -4.0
